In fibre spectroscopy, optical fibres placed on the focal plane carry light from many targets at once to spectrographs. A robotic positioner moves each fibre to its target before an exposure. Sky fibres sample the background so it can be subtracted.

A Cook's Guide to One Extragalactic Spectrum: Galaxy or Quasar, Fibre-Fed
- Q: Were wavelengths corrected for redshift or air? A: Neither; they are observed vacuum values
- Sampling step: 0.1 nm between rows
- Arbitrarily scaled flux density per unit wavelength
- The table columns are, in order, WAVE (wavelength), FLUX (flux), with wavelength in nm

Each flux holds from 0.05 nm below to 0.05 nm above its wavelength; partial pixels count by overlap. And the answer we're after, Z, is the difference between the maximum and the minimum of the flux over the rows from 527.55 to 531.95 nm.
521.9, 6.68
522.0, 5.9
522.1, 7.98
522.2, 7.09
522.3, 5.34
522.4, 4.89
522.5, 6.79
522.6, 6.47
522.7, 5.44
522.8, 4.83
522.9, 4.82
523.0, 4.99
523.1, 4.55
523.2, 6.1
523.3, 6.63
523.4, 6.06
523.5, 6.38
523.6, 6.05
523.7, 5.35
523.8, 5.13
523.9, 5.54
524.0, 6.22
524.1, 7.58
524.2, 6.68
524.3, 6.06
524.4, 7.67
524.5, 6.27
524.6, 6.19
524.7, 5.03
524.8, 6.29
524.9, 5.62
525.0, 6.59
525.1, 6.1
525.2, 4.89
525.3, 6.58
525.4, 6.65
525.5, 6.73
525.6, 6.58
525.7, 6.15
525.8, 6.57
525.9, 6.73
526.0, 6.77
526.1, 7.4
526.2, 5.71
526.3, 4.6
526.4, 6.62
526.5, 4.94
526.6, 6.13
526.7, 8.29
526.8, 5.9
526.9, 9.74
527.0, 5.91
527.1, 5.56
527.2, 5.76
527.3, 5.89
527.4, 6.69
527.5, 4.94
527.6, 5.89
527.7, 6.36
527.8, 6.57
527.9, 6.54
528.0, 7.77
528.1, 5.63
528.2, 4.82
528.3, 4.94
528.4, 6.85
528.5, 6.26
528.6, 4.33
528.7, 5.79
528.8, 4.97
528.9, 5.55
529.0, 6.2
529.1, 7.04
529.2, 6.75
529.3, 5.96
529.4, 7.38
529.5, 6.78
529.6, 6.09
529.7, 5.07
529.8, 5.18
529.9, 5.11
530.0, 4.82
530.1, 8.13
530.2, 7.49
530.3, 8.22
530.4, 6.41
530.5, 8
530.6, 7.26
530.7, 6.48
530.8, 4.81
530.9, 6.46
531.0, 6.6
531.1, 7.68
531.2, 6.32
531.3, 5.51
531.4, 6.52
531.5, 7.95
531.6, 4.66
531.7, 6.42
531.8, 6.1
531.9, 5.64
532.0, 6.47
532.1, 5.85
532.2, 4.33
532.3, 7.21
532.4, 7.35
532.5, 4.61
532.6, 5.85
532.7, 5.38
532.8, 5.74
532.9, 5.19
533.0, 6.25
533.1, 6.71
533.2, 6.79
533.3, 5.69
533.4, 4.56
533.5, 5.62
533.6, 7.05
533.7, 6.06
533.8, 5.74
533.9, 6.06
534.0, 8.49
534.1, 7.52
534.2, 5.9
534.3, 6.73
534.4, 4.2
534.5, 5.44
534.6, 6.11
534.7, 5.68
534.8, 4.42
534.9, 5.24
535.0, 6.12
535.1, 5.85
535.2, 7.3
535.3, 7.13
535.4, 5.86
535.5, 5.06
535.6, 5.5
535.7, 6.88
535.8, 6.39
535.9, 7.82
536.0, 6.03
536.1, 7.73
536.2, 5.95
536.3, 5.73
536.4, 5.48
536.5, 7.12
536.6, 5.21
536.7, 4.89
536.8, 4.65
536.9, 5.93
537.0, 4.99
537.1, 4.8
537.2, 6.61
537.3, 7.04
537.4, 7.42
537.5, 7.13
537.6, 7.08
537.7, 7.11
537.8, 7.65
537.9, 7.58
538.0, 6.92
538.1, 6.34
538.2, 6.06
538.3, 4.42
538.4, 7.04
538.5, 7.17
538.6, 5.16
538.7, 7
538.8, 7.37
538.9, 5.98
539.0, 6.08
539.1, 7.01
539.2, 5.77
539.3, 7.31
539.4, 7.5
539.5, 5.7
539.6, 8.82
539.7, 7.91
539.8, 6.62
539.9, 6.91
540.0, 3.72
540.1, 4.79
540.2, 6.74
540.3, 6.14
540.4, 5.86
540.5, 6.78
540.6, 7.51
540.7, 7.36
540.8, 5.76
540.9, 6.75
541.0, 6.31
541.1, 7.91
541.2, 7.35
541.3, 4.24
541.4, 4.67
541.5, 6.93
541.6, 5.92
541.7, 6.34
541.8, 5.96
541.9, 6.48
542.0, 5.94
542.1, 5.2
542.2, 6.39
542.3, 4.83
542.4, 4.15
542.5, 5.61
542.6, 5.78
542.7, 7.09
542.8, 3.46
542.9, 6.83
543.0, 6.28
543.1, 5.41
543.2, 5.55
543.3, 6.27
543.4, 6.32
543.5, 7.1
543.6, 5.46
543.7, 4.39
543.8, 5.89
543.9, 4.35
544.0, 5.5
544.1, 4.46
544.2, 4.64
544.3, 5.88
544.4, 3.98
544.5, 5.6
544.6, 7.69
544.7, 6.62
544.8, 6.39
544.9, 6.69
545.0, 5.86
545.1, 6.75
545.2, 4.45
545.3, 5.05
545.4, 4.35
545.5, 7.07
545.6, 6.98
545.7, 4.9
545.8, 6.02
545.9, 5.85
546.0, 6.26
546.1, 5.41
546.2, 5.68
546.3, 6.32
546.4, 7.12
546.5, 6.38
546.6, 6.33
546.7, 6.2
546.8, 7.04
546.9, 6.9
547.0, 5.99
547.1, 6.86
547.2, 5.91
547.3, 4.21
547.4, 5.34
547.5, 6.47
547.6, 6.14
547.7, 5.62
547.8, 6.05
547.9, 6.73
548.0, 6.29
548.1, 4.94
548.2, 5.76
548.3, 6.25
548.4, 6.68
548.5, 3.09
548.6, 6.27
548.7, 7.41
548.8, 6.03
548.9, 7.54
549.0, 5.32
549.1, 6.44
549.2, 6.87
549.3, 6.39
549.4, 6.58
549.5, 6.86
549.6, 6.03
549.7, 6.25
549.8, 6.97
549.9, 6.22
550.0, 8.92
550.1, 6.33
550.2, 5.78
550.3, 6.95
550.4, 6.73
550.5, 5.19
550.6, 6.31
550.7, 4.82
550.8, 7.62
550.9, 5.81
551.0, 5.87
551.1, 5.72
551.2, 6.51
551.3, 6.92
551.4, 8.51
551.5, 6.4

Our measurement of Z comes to 3.9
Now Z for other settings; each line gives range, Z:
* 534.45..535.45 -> 2.9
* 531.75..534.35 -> 4.2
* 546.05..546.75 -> 1.7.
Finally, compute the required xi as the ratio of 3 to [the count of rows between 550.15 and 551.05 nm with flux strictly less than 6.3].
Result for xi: 0.6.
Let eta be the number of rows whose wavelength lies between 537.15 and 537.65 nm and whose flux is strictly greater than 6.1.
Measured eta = 5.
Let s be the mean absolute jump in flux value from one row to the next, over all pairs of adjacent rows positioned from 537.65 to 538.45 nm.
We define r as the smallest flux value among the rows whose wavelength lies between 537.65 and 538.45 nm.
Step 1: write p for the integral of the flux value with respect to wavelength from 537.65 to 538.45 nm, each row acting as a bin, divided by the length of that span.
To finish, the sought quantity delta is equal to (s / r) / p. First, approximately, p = 6.6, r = 4.42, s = 0.91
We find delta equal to 0.031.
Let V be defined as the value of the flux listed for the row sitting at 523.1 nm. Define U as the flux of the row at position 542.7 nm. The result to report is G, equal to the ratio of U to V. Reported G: 1.6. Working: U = 7.09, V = 4.55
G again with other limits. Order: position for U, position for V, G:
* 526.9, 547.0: 1.6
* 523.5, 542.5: 1.1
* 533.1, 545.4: 1.5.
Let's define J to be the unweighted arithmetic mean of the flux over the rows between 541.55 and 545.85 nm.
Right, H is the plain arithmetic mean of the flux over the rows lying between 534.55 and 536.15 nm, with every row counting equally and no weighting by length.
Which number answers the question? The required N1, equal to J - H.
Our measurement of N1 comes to -0.5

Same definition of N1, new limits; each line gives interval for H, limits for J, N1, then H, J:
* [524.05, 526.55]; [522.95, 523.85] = -0.6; 6.3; 5.7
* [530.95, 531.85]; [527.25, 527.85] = -0.4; 6.4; 6.1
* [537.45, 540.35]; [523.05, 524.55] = -0.4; 6.6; 6.2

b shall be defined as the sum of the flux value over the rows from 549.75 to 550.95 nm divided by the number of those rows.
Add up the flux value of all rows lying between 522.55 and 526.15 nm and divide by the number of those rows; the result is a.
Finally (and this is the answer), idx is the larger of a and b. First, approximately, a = 6.1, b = 6.47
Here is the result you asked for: 6.47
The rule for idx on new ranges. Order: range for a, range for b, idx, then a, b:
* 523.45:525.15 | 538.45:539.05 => 6.46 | 6.2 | 6.46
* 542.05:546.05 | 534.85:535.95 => 6.29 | 5.7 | 6.29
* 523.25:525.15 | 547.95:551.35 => 6.28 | 6.2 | 6.28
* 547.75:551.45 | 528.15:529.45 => 6.35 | 6.4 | 5.91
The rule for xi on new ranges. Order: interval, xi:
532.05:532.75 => 0.6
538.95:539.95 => 1.0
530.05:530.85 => 3.0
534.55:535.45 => 0.4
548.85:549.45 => 3.0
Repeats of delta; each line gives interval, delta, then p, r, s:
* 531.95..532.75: 0.054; 5.9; 4.33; 1.37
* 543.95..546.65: 0.041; 5.9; 3.98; 0.96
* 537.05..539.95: 0.032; 6.7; 4.42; 0.95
